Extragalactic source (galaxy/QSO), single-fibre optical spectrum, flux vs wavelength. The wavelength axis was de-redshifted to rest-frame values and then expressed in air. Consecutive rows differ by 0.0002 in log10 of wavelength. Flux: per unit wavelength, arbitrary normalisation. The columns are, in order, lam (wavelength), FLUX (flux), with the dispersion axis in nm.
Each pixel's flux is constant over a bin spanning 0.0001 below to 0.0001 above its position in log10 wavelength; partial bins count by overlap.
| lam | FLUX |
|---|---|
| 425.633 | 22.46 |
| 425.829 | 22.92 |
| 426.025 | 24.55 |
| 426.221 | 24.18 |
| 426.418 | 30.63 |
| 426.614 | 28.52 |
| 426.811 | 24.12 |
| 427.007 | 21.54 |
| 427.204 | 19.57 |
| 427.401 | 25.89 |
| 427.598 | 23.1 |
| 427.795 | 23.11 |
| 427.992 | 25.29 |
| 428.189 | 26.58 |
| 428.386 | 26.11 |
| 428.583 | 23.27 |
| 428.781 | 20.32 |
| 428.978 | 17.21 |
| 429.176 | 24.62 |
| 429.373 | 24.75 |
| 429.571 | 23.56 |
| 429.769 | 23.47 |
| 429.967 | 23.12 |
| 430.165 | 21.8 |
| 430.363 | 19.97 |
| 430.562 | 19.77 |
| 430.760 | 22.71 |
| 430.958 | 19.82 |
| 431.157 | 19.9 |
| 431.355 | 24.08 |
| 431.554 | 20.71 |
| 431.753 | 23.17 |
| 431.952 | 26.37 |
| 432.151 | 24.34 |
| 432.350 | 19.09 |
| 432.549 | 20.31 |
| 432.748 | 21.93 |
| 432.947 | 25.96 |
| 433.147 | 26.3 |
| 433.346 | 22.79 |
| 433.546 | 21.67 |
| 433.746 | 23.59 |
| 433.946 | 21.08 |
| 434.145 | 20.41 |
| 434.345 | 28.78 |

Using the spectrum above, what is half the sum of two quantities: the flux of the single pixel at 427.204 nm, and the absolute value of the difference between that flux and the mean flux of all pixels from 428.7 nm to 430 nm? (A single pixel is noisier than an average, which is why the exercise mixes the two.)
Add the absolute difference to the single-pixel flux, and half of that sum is 11.2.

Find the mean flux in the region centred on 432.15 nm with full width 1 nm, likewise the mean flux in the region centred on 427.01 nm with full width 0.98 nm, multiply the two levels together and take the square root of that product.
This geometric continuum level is 23.3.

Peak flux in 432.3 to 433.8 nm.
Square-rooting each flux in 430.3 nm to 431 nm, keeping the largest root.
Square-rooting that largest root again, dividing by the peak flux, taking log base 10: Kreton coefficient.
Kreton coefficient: -1.08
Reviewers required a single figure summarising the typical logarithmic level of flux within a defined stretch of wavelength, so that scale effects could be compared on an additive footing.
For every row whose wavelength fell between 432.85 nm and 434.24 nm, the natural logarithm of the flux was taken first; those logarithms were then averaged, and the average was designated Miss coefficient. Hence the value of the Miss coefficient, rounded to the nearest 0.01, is 3.14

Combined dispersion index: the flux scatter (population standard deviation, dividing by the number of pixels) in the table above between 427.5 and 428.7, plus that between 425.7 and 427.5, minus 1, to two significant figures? 3.7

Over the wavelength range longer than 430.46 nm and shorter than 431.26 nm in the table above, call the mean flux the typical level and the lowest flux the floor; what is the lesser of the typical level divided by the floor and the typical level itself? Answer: 1.04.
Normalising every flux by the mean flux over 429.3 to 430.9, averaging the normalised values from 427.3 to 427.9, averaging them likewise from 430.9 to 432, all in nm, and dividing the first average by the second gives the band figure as 1.08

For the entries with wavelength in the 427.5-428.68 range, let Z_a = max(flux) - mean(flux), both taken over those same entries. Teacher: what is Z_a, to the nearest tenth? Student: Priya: 2.0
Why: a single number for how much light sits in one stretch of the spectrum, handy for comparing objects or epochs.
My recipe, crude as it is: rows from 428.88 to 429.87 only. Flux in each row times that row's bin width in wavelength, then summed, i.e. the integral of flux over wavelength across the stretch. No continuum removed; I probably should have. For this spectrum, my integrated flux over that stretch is 22.5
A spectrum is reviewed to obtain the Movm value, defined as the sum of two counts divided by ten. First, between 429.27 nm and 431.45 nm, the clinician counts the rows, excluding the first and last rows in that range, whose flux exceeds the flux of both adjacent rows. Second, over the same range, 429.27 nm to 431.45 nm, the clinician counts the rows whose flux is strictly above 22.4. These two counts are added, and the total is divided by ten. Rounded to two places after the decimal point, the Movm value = 0.70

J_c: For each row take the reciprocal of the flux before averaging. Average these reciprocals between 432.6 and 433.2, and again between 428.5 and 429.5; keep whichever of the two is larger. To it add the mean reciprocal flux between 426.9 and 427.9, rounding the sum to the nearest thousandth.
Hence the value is 0.091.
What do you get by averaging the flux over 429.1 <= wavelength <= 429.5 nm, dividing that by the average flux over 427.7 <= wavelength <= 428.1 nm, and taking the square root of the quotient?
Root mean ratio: 1.01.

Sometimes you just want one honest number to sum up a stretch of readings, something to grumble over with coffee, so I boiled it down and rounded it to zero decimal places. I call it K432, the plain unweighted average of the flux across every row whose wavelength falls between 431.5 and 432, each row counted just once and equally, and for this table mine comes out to 23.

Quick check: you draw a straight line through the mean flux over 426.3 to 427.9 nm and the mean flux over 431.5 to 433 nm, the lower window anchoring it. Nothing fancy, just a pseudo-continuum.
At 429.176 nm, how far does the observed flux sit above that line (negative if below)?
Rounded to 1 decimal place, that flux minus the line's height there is 0.8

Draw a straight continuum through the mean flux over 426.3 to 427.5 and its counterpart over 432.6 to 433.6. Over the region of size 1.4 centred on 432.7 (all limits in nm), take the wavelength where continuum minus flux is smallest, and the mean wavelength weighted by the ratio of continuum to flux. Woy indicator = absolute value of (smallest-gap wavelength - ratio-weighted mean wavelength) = 0.42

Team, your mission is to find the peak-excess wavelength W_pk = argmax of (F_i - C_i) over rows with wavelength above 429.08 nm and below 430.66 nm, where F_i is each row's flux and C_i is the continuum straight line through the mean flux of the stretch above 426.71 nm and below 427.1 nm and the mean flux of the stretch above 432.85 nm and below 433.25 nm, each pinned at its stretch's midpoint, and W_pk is 429.373 nm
